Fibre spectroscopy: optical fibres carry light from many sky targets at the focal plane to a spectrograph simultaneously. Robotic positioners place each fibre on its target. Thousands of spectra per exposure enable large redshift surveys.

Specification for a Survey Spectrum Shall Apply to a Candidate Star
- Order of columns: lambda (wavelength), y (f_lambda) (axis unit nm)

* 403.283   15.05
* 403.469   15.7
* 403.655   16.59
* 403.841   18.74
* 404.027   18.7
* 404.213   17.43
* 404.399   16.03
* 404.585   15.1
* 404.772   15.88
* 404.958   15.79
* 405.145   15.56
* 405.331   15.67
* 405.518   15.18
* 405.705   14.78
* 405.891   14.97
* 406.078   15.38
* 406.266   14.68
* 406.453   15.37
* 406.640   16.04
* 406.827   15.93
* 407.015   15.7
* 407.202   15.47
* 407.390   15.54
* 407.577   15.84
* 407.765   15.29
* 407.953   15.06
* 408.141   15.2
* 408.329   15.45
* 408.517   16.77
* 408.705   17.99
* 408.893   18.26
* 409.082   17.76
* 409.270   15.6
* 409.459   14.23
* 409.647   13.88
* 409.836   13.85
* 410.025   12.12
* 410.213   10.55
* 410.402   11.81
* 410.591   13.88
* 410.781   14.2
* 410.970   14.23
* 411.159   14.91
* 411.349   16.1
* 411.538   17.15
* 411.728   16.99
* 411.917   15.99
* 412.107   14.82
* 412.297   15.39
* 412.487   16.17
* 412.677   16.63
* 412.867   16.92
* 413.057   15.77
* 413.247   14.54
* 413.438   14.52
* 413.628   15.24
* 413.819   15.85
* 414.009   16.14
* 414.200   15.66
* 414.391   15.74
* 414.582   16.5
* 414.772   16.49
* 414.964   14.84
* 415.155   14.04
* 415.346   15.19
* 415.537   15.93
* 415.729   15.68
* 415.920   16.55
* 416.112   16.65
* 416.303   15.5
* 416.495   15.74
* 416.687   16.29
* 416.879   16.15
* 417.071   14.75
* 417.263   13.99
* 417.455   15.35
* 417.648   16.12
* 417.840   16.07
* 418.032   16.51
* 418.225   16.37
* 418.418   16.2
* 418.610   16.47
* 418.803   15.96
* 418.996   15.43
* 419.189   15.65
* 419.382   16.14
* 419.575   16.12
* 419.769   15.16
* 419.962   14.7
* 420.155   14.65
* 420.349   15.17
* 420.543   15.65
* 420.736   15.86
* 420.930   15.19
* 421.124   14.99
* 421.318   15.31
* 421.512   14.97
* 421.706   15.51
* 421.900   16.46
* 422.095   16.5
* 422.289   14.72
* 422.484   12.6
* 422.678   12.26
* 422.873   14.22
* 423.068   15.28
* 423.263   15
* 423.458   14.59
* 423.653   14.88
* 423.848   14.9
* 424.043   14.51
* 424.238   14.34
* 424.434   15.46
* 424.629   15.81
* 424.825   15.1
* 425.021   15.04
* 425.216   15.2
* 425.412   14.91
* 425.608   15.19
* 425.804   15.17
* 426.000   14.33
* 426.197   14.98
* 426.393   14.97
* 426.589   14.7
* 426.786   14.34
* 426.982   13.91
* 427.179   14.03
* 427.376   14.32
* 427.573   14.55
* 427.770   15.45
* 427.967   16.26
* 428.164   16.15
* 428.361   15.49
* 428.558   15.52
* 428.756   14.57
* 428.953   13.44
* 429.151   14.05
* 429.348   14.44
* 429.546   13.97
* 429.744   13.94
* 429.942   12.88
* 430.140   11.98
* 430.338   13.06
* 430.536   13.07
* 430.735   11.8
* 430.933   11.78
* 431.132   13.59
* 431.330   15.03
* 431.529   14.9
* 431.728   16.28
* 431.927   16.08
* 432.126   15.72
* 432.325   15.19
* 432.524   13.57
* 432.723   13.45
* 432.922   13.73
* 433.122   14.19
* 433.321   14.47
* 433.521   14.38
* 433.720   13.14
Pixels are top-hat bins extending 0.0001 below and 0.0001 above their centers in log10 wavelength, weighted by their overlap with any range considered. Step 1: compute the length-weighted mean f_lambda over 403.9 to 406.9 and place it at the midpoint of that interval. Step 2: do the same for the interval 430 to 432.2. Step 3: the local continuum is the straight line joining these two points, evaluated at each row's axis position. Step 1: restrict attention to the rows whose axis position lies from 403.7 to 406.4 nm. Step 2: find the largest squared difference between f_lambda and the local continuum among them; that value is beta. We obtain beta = 7.9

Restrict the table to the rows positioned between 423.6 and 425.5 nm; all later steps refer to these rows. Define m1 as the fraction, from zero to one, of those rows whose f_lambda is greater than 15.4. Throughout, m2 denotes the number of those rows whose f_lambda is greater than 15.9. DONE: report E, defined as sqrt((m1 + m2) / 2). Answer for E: 0.32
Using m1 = 0.20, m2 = 0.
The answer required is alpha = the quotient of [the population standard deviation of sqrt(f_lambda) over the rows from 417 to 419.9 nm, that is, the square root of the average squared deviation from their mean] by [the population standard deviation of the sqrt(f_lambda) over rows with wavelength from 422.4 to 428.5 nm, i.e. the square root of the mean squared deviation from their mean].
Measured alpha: 0.8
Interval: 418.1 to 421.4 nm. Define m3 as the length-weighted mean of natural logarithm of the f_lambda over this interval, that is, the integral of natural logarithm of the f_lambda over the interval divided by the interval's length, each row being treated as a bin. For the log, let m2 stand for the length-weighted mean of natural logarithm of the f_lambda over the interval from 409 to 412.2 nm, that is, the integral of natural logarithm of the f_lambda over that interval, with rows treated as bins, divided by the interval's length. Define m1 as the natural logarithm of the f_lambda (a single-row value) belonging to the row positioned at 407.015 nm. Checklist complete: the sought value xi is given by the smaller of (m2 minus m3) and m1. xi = -0.07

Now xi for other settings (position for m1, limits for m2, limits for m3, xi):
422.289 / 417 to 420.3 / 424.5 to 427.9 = 0.05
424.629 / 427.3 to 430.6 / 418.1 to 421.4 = -0.09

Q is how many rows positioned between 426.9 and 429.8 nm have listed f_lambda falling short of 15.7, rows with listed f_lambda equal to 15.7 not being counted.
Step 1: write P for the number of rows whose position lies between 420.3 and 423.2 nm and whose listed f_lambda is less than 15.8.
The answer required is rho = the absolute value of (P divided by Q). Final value 0.9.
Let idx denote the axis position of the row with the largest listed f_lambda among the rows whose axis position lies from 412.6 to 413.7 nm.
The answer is 412.867 nm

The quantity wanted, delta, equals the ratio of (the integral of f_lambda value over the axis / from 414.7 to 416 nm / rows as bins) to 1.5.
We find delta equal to 13.4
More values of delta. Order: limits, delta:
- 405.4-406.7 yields 13.2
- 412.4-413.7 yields 13.6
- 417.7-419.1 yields 15.1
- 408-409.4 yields 15.5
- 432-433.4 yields 13.4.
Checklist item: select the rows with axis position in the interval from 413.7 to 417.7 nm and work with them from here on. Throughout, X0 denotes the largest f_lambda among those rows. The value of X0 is 16.65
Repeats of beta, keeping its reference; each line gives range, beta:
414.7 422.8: 5.1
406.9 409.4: 7.3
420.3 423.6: 5.1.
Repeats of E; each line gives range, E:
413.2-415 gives 1.34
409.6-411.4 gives 0.74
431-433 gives 1.07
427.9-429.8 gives 1.10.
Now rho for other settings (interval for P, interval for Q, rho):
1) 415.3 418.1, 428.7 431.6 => 0.5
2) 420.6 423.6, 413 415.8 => 1.5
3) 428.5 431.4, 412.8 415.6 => 2.1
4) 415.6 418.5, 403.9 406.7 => 0.7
